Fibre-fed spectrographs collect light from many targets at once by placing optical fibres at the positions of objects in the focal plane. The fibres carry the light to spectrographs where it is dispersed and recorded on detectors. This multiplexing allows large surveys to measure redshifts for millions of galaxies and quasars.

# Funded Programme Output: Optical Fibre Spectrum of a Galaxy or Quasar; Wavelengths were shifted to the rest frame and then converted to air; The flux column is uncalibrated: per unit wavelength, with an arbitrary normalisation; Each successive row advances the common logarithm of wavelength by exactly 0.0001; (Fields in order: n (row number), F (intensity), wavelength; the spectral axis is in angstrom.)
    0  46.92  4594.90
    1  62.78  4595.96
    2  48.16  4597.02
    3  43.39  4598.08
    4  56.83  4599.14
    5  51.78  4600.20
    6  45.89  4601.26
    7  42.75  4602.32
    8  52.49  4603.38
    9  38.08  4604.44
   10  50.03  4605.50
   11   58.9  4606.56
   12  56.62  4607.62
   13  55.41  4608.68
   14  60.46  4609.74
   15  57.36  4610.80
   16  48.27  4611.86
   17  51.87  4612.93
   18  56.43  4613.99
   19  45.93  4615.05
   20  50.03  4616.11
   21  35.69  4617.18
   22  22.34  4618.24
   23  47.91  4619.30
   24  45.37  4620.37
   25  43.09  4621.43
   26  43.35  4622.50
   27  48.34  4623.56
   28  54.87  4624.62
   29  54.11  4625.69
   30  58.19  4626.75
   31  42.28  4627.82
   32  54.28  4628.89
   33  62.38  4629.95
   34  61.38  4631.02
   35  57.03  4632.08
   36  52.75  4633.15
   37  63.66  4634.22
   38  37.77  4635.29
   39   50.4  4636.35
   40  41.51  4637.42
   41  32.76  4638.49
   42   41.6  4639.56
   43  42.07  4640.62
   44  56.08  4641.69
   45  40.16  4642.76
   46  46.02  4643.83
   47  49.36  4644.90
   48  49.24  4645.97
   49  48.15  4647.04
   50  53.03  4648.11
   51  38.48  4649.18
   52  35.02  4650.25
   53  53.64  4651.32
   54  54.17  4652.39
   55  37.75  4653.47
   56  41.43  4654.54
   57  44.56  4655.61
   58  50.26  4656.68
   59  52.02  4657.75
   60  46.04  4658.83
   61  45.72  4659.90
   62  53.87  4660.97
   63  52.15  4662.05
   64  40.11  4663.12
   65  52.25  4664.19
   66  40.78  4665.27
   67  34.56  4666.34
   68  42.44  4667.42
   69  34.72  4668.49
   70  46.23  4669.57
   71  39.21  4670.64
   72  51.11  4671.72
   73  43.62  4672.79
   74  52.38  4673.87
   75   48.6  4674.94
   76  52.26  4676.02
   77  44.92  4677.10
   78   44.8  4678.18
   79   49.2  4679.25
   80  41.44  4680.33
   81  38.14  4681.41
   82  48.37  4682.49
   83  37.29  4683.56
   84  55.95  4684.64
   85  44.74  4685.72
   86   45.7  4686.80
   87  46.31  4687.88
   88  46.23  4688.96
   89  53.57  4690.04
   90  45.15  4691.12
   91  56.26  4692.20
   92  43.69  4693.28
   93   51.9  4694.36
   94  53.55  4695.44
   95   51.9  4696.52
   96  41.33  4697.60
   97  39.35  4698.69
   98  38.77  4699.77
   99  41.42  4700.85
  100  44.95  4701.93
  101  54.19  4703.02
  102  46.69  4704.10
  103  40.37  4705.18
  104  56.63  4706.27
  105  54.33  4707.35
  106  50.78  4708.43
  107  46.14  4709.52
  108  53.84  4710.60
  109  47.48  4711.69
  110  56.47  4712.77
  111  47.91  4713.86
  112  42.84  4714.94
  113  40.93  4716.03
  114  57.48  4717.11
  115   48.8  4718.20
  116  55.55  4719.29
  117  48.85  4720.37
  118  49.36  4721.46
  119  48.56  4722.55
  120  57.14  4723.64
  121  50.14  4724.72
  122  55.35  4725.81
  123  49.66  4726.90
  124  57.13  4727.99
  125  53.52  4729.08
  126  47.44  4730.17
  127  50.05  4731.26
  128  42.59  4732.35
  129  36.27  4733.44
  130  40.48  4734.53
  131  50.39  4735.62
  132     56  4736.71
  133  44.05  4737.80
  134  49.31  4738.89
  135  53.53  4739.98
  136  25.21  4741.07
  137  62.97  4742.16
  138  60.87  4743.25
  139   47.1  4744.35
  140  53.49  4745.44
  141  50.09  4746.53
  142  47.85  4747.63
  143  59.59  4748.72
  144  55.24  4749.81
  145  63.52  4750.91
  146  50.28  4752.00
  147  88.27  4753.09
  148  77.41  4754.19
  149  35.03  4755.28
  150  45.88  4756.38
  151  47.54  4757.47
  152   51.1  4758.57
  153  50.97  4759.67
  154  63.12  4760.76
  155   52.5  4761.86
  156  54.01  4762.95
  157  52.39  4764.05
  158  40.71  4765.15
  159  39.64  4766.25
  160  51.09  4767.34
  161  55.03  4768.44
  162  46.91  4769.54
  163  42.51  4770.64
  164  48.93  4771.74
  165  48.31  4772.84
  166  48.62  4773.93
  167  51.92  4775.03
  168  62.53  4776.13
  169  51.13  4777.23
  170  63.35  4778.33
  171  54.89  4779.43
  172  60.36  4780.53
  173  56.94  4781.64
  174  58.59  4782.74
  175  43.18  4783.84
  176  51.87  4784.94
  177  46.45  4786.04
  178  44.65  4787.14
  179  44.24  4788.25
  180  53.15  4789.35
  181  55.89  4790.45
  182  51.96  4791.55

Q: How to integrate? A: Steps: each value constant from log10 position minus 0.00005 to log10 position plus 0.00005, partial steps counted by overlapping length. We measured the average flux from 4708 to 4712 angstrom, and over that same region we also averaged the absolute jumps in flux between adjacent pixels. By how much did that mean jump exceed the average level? -43.3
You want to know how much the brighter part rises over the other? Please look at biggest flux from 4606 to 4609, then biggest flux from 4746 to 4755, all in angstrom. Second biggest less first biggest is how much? 29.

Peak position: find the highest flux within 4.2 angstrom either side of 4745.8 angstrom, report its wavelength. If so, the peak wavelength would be 4742.16 angstrom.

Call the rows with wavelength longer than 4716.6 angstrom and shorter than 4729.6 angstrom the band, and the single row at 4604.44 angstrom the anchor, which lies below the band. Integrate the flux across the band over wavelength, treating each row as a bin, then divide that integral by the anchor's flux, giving 18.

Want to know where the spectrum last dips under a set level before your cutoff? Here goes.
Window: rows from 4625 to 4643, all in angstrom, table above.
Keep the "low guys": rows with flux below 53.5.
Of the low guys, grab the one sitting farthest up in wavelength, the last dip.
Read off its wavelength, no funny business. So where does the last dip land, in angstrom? 4642.76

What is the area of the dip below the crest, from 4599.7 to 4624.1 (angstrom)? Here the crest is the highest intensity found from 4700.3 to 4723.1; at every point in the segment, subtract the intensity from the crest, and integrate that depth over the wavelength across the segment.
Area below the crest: 227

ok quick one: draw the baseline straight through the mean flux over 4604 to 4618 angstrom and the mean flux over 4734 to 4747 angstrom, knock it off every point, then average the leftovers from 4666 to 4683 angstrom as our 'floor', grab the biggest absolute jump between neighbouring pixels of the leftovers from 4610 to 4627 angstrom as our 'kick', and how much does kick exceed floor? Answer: 31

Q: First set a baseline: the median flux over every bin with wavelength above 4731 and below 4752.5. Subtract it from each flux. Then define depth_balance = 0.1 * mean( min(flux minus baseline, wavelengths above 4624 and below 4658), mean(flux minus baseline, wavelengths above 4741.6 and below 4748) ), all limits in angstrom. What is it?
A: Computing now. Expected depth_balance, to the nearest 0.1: -0.7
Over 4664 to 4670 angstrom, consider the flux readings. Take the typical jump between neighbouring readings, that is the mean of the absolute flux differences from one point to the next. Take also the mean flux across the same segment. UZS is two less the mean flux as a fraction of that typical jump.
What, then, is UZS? -3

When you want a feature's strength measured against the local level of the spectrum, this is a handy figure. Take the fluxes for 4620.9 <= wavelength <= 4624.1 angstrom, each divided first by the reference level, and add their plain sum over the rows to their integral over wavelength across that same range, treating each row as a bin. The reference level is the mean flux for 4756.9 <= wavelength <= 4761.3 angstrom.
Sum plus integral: 5.2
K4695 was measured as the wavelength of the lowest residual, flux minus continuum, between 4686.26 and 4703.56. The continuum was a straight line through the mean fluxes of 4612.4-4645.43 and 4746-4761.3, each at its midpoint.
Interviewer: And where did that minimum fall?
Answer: 4699.77 angstrom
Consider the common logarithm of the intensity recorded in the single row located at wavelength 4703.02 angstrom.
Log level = 1.73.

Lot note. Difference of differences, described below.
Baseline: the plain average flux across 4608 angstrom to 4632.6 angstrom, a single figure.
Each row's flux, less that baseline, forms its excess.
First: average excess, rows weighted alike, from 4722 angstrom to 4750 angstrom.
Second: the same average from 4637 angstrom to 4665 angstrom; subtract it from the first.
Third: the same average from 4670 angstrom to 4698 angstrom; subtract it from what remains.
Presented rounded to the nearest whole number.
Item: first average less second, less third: 7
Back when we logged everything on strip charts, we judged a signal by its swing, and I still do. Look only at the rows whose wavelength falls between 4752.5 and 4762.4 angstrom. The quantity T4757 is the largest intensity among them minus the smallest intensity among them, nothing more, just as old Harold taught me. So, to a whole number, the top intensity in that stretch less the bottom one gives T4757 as 53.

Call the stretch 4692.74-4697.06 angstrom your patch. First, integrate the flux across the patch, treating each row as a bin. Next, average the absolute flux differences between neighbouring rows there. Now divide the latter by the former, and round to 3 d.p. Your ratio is 0.018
